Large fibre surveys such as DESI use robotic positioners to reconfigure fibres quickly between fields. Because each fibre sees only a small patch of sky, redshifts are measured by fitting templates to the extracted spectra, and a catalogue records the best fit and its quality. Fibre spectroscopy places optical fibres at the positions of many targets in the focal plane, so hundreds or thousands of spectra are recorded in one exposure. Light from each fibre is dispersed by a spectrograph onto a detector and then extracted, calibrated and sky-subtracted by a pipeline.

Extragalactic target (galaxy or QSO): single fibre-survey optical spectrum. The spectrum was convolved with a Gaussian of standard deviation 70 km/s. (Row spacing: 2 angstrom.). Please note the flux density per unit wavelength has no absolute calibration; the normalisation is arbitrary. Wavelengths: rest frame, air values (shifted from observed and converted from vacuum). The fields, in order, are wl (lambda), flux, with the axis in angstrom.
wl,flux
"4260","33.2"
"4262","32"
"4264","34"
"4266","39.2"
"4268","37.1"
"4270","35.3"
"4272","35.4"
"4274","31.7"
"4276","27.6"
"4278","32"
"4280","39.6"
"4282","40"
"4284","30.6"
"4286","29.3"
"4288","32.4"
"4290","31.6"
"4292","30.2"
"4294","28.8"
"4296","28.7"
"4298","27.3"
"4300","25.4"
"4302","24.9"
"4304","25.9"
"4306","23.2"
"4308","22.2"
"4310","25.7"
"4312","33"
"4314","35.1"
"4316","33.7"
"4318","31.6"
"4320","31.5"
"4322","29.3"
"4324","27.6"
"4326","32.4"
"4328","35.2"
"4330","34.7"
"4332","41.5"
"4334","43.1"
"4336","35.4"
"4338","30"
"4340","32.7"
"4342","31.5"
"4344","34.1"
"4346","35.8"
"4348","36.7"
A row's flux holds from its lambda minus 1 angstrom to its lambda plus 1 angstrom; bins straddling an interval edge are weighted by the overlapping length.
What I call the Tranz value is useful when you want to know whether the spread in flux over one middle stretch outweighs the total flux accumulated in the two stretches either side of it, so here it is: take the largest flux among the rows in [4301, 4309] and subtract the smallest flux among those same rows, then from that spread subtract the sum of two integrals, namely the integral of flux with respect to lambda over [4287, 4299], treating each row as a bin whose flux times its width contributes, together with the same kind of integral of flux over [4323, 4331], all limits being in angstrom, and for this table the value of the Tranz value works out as -614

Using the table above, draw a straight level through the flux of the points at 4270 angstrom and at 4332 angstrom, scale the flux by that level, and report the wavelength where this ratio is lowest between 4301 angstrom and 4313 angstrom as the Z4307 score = 4308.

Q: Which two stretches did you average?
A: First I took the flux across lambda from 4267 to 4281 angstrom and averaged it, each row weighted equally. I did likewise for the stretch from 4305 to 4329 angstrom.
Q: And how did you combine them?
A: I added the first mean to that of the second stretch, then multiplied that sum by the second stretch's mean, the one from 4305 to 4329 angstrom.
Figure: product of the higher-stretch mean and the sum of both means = 1927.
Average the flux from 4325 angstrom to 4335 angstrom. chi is 37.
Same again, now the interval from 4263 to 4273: 36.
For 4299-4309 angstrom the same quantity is 24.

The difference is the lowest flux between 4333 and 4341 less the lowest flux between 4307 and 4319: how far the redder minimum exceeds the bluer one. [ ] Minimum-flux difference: 8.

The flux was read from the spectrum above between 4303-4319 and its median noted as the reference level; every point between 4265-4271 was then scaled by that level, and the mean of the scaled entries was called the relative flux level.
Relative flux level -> 1.29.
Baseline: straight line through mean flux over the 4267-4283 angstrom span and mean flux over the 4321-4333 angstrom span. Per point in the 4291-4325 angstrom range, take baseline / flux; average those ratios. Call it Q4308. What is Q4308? 1.21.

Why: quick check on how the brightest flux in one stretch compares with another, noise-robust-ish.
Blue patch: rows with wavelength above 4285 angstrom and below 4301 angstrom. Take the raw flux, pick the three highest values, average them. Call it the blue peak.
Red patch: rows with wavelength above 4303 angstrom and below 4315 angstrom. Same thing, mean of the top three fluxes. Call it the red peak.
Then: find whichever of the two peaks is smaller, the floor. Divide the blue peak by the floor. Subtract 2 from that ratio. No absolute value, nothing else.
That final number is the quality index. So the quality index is -1.00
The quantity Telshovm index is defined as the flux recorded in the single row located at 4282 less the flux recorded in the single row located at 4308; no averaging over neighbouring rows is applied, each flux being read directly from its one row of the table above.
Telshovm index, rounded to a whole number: 18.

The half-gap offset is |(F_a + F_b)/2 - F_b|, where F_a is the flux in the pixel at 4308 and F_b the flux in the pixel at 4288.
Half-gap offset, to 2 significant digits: 5.1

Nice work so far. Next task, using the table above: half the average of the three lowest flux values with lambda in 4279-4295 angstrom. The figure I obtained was 14.7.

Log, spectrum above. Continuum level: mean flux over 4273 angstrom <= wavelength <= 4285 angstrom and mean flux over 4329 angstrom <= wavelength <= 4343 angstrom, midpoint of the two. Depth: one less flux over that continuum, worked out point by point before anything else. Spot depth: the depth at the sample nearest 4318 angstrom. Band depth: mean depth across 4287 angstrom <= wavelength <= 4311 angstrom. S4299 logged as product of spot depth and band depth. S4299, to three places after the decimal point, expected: 0.018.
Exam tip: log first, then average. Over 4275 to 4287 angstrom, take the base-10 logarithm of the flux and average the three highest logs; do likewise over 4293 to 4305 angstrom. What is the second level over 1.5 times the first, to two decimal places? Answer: 0.62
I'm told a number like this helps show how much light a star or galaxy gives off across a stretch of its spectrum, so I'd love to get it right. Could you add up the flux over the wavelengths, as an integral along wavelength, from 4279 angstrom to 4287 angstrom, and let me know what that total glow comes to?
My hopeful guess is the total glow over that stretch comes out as 279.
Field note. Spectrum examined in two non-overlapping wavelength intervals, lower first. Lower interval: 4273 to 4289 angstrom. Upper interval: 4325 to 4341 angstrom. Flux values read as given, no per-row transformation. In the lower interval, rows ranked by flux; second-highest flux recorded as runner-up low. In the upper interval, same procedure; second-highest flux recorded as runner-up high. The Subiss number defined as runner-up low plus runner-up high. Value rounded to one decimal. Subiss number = 81.1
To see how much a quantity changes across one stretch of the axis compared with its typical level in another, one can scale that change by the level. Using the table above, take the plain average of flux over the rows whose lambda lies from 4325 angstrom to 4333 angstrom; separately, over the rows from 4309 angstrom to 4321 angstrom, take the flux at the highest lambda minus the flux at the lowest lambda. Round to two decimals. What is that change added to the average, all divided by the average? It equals 1.16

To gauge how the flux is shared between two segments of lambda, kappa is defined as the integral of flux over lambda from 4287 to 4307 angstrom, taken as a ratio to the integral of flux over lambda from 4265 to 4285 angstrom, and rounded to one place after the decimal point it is 0.8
